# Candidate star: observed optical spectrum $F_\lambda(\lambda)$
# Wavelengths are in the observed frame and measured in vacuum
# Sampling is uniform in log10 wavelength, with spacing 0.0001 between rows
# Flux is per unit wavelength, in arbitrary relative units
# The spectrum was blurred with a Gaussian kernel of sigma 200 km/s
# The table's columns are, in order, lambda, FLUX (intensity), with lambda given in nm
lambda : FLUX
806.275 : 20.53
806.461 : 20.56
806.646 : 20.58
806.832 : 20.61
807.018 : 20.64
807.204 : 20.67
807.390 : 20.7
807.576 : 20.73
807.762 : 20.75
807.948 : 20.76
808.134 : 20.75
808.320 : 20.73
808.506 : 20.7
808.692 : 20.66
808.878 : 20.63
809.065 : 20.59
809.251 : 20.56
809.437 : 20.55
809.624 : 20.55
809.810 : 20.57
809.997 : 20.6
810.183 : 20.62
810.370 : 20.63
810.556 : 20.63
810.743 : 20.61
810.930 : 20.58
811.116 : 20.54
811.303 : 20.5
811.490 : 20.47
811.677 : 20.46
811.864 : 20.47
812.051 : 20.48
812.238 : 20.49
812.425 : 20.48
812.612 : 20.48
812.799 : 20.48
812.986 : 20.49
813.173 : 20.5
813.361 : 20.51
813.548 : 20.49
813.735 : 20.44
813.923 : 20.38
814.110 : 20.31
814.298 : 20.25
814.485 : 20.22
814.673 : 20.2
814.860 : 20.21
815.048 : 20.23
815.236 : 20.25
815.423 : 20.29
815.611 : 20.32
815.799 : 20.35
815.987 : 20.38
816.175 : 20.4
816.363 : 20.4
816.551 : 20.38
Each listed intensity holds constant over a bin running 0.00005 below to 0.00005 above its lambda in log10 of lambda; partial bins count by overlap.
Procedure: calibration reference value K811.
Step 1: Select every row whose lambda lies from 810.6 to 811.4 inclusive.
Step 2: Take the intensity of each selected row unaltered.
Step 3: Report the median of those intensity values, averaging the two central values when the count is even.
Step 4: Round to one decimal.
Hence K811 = 20.6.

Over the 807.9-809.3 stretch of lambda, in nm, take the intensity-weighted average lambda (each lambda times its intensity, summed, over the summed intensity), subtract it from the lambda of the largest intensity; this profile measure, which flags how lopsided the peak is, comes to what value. -0.65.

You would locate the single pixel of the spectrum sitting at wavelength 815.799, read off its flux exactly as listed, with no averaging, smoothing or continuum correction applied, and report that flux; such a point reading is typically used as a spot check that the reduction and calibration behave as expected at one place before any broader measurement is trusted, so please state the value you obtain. 20.35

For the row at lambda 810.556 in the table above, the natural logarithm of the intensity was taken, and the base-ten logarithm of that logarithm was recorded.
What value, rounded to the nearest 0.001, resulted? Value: 0.481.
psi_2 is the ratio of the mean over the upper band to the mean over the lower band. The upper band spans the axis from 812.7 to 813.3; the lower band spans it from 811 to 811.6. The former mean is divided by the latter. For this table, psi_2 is 0.999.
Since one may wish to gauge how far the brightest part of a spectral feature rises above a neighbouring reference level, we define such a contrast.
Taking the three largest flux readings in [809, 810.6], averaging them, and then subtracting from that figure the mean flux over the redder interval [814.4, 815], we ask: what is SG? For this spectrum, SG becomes 0.42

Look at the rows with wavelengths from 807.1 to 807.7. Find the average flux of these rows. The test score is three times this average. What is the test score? 62.1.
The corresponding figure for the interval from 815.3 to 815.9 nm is 61.0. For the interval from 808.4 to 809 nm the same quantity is 62.0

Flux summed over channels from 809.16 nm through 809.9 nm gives 82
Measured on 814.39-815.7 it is 142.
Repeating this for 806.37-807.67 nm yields 144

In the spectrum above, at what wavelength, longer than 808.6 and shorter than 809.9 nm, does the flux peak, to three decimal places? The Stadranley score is 808.692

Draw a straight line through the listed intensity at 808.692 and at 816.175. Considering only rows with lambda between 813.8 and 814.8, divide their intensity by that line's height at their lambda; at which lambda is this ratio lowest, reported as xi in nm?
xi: 814.673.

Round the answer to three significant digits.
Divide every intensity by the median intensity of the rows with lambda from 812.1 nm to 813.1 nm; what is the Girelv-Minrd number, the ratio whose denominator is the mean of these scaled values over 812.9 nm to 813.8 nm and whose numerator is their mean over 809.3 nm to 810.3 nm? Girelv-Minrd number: 1.00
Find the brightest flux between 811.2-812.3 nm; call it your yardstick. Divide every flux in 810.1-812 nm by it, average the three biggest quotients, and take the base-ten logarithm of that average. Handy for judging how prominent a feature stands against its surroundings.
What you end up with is 0.0027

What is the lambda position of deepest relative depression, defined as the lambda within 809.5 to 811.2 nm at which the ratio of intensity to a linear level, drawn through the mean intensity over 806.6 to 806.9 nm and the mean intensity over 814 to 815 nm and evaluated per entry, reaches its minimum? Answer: 809.624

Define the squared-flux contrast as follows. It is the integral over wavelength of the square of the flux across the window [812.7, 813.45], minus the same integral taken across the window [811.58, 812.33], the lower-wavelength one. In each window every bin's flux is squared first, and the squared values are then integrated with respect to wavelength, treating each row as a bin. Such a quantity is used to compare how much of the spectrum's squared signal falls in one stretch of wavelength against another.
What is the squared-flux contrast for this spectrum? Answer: 1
